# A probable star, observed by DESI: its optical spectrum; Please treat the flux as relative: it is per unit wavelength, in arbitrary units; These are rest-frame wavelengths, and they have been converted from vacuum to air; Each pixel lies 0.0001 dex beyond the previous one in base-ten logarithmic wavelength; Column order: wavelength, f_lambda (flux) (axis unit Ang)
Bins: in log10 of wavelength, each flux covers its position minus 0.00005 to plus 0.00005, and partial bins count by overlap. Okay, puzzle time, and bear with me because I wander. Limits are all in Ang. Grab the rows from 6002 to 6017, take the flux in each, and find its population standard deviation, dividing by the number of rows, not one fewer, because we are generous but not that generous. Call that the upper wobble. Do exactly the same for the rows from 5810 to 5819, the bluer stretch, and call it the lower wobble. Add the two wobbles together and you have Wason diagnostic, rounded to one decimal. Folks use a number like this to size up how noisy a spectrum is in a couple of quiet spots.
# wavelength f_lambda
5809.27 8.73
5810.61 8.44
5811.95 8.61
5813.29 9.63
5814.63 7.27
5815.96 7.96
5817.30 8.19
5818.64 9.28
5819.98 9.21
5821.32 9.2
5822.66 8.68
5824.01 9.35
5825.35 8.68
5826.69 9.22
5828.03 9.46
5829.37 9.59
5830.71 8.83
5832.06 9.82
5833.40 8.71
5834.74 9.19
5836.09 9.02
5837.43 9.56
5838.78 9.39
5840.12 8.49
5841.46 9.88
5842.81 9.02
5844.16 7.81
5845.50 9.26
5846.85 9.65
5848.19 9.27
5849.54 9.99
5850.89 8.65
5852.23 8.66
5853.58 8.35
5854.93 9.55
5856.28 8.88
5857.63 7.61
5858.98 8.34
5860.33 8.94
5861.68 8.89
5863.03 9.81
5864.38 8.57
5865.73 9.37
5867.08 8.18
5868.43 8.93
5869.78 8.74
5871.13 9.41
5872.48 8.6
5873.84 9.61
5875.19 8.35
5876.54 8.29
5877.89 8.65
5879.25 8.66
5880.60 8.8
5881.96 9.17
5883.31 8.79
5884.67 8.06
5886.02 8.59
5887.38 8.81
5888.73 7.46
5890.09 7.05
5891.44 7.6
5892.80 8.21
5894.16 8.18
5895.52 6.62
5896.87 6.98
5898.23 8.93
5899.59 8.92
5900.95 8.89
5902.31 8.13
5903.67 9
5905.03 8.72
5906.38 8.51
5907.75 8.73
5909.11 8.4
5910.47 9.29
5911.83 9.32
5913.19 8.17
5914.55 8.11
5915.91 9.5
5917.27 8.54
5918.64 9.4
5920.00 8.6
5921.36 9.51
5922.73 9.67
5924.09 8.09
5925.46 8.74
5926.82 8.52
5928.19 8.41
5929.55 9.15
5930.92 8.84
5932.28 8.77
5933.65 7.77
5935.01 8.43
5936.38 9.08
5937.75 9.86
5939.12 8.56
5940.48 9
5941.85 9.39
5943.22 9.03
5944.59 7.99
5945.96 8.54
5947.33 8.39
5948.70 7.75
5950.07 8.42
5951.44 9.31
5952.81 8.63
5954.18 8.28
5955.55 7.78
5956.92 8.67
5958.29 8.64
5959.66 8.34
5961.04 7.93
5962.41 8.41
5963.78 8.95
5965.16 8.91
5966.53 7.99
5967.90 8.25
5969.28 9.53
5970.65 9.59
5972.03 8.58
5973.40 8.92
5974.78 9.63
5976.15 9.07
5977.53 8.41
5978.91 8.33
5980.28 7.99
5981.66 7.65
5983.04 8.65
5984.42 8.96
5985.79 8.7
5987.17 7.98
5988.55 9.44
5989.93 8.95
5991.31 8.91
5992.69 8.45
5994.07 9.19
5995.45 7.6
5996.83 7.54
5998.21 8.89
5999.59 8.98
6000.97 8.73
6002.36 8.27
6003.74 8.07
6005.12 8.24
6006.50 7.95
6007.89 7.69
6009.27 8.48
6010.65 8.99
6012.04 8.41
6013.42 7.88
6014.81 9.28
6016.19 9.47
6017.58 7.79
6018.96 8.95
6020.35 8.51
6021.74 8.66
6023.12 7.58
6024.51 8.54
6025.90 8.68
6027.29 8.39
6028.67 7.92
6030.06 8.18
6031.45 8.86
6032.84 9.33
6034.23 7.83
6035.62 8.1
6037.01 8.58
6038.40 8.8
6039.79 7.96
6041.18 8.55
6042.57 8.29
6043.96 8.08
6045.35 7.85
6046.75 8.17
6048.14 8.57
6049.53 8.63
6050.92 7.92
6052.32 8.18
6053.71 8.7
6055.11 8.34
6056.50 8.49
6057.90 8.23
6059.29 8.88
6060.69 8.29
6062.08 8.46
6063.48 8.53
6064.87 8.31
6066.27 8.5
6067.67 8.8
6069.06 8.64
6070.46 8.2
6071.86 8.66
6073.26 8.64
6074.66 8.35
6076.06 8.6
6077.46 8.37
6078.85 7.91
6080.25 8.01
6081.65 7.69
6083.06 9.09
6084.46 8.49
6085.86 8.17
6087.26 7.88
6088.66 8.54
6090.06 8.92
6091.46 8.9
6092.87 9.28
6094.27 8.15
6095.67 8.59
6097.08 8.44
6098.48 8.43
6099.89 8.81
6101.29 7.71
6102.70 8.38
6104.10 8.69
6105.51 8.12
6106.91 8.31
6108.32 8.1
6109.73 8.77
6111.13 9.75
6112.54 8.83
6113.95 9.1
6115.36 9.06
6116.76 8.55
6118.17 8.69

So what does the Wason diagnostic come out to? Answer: 1.3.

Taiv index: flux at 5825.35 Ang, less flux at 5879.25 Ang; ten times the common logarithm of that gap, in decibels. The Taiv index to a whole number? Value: -17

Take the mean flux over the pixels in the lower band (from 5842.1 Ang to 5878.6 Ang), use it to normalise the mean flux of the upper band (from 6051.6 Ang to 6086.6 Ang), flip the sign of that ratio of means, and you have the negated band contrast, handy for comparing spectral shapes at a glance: -0.95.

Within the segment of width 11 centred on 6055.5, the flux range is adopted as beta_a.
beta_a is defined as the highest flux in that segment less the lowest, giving 1.0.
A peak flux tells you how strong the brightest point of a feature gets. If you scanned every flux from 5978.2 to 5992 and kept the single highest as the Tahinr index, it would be 9.44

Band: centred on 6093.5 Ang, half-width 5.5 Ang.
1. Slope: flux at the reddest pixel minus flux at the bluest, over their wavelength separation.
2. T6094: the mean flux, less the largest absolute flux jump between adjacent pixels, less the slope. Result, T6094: 7.54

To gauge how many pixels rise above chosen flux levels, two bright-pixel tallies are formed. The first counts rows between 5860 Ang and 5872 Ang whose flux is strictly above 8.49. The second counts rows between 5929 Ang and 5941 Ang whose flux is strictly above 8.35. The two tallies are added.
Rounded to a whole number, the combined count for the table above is 16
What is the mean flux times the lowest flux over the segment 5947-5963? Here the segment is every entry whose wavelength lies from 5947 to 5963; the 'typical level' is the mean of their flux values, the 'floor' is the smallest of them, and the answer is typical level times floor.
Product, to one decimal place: 64.9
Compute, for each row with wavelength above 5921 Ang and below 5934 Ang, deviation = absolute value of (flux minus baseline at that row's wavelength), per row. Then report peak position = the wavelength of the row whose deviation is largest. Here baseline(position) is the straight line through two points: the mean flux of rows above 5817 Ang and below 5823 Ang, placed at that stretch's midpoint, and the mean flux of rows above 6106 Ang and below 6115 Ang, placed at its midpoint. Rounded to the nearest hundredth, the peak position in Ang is 5933.65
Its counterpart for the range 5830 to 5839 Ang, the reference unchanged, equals 5832.06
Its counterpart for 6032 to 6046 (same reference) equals 6034.23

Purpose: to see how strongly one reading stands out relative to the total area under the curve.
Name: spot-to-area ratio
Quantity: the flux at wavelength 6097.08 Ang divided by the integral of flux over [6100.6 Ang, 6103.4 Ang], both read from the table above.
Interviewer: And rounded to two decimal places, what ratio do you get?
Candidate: 0.37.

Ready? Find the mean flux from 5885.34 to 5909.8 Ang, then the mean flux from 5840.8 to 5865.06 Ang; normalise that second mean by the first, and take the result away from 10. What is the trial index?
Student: 8.91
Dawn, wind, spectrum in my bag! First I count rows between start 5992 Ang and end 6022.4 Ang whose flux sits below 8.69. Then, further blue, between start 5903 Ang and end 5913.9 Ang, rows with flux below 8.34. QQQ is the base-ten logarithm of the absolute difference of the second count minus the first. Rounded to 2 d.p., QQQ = 1.11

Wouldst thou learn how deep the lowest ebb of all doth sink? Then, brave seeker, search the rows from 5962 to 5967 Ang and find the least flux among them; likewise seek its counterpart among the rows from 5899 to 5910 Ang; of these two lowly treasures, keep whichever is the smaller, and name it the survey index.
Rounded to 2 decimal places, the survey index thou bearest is 7.99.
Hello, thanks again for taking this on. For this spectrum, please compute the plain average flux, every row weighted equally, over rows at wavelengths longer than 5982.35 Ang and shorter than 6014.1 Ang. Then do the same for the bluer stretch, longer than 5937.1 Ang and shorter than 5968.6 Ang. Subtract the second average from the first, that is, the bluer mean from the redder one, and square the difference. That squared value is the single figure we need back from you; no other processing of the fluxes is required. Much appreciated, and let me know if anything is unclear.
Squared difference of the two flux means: 0.01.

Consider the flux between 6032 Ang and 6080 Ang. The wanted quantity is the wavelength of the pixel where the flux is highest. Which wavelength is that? 6032.84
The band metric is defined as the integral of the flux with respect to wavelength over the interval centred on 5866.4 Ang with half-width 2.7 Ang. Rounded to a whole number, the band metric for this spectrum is 47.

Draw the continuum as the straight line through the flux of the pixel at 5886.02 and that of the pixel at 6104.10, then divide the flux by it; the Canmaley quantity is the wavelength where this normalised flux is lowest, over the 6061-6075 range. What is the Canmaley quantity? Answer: 6070.46 Ang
